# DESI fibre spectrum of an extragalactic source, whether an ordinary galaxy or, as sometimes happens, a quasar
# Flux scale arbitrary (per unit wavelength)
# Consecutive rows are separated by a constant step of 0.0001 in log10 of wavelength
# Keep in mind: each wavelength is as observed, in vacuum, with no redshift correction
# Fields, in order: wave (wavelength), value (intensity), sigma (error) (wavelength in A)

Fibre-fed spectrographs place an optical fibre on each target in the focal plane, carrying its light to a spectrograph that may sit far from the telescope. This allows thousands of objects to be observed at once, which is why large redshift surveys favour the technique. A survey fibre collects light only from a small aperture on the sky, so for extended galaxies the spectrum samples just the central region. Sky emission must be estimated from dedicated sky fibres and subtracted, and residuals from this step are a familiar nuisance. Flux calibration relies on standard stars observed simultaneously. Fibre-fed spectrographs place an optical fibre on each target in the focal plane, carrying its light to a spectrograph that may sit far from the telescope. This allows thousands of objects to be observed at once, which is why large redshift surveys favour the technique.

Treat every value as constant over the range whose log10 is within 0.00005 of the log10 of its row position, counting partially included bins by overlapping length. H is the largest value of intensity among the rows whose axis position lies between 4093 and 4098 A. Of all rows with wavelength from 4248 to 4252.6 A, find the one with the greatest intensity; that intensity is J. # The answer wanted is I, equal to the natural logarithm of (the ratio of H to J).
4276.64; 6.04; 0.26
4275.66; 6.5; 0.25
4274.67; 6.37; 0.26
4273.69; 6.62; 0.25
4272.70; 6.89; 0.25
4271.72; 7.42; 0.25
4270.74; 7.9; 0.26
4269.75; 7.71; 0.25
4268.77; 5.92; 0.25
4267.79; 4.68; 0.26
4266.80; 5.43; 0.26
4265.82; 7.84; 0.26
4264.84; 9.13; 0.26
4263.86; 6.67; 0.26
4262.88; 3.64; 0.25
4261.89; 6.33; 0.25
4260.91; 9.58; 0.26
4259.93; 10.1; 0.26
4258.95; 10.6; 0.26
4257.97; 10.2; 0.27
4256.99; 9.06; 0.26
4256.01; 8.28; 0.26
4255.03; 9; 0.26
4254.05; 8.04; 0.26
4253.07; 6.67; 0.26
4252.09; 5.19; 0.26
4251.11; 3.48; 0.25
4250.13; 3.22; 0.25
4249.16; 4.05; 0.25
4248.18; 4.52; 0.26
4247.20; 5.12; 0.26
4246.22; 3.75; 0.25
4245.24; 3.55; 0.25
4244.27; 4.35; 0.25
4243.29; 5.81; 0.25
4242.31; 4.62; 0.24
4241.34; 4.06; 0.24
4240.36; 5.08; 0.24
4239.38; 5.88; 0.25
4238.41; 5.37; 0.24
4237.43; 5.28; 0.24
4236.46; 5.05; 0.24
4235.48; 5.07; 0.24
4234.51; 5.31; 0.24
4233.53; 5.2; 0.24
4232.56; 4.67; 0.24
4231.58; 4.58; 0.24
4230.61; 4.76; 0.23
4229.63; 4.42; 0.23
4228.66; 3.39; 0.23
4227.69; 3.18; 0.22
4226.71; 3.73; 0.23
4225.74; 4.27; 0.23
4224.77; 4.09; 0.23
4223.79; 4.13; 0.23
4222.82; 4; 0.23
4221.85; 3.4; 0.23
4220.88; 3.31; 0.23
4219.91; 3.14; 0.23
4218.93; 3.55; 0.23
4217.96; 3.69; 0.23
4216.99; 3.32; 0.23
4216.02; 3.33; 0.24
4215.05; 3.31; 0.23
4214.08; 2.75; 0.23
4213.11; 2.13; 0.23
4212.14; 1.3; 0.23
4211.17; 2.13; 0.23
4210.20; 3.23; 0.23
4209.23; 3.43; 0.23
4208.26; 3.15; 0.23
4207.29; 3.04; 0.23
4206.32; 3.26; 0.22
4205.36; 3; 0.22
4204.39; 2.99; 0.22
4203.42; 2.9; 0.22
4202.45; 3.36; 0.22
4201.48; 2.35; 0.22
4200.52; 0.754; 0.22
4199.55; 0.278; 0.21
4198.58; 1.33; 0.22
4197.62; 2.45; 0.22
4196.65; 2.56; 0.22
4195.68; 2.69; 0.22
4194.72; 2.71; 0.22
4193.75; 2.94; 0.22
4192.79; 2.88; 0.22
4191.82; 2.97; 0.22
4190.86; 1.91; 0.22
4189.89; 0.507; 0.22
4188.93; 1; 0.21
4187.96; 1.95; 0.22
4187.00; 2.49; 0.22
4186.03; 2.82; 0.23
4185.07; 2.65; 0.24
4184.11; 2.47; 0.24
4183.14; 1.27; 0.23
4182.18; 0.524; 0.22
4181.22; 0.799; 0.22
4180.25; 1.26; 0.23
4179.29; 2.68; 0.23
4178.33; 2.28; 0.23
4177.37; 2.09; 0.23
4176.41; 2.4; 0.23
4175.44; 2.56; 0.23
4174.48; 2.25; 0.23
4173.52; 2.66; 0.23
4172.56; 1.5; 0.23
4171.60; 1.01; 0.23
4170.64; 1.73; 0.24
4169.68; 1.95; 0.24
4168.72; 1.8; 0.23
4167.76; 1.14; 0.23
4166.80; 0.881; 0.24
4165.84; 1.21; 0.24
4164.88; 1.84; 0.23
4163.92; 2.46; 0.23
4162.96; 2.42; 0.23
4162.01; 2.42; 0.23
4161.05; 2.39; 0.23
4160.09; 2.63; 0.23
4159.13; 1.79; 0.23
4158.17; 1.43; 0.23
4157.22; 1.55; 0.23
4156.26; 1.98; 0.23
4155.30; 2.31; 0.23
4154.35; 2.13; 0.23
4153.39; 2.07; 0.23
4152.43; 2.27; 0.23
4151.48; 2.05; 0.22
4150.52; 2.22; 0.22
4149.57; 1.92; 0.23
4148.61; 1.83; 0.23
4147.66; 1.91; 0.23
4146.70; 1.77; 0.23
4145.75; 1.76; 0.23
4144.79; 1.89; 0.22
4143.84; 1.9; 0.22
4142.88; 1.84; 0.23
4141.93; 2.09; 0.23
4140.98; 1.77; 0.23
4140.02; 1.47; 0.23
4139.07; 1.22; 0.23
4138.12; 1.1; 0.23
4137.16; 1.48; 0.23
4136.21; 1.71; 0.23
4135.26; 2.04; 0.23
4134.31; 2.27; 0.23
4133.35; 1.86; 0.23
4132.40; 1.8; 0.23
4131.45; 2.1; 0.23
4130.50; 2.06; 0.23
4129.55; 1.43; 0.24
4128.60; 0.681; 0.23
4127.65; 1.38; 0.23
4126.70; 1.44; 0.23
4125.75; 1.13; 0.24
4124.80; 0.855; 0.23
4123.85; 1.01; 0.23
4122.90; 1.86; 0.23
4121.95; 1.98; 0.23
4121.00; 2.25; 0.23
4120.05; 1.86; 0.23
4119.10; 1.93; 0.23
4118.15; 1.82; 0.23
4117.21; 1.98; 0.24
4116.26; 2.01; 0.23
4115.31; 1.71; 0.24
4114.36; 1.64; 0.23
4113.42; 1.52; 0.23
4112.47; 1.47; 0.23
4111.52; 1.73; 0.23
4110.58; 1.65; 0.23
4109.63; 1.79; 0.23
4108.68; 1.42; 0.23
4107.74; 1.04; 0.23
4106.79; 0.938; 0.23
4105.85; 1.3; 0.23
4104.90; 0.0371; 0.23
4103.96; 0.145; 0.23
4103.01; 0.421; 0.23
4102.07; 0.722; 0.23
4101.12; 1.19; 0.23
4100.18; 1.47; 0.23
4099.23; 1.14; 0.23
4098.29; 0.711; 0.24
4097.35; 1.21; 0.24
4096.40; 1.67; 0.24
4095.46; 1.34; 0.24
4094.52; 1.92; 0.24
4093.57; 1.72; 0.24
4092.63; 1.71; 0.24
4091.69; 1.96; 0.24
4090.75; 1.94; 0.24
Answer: -1.0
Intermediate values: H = 1.92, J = 5.19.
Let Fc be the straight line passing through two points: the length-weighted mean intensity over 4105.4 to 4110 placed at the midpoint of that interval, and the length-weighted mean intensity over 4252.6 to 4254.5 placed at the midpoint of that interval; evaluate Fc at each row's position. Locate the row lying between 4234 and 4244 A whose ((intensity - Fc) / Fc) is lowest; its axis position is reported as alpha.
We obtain 4241.34 A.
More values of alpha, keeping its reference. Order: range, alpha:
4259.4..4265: 4262.88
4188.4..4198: 4189.89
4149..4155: 4149.57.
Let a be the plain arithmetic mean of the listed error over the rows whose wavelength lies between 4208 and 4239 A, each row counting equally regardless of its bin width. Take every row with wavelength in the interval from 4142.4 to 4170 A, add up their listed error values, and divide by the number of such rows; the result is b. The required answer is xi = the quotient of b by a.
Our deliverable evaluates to 0.99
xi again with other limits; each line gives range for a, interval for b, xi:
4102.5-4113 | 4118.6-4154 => 1.00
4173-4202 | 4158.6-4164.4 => 1.03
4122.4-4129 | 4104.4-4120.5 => 1.00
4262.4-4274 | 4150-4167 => 0.90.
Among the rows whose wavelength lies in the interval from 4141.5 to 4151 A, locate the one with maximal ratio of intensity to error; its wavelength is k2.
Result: 4150.52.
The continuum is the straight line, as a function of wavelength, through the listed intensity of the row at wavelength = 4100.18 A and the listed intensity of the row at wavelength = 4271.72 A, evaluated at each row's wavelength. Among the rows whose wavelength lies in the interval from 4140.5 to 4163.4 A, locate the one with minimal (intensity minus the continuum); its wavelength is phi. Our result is 4158.17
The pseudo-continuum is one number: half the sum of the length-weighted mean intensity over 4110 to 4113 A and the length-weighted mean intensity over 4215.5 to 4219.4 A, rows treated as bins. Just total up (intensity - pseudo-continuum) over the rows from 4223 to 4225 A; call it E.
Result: 3.1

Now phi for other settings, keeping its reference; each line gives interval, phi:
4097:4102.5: 4102.07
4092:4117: 4104.90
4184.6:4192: 4189.89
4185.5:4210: 4199.55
